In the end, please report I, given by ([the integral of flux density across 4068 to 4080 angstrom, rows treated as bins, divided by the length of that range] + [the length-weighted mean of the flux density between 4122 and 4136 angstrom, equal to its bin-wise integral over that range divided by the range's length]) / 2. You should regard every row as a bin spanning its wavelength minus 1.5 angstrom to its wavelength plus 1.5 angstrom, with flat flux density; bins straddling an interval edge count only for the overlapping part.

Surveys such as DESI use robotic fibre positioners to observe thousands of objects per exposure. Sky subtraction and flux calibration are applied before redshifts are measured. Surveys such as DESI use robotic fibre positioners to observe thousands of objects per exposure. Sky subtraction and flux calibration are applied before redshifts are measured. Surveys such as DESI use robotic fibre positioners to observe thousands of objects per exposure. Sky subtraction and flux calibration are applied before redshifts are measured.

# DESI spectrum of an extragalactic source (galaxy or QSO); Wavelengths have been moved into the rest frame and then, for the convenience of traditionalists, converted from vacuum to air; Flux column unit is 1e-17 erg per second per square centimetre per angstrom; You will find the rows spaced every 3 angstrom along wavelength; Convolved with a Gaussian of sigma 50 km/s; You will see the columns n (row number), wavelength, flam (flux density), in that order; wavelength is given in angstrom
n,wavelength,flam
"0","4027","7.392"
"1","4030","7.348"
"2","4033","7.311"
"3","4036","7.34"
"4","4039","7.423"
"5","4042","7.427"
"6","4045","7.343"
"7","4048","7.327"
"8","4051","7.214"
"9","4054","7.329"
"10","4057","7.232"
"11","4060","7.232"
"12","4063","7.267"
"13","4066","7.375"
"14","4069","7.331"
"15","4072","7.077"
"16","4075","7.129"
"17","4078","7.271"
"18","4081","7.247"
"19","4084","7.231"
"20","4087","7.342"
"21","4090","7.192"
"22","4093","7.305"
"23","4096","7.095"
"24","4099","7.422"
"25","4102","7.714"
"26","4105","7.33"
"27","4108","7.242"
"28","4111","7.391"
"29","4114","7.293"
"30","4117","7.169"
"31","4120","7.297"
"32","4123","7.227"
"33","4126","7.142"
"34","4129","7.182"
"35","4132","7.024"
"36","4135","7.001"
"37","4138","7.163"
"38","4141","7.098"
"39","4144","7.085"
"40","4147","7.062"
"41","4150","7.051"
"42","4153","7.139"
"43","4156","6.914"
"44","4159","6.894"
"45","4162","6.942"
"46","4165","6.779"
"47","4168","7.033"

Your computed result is 7.16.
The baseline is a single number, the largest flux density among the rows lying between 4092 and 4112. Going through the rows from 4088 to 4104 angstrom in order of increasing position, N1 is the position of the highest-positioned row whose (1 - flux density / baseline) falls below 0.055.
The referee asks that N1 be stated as 4102 angstrom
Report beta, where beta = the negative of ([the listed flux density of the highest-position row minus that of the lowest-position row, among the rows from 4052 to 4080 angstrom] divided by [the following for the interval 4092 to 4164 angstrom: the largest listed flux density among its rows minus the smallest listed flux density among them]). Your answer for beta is 0.1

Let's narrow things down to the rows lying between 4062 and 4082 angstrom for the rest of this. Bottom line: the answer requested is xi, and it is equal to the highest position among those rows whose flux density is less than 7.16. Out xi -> 4075 angstrom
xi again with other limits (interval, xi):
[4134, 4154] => 4153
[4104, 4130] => 4126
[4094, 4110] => 4096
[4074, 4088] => 4075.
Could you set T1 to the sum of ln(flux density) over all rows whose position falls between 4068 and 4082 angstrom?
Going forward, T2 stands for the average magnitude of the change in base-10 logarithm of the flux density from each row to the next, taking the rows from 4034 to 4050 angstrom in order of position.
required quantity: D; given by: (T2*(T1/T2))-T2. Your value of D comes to 9.87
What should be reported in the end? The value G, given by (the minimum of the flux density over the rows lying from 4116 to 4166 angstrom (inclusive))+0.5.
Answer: 7.28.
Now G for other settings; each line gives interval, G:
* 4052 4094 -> 7.58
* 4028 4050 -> 7.81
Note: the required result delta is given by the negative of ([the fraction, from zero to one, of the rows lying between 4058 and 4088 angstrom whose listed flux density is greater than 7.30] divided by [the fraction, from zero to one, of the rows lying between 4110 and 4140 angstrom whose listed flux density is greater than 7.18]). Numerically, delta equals -0.60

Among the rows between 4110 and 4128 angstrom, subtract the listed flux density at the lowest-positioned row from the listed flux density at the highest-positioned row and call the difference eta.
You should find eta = -0.25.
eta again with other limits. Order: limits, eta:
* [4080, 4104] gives 0.47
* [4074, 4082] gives 0.12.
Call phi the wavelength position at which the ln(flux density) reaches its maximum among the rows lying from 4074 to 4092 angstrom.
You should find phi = 4087 angstrom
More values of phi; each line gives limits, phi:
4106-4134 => 4111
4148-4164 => 4153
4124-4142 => 4129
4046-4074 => 4066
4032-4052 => 4042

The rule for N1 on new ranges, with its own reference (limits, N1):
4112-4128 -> 4120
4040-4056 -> 4054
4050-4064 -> 4054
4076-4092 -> 4087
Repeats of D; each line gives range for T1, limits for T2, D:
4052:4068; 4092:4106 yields 9.91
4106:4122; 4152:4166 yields 9.92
